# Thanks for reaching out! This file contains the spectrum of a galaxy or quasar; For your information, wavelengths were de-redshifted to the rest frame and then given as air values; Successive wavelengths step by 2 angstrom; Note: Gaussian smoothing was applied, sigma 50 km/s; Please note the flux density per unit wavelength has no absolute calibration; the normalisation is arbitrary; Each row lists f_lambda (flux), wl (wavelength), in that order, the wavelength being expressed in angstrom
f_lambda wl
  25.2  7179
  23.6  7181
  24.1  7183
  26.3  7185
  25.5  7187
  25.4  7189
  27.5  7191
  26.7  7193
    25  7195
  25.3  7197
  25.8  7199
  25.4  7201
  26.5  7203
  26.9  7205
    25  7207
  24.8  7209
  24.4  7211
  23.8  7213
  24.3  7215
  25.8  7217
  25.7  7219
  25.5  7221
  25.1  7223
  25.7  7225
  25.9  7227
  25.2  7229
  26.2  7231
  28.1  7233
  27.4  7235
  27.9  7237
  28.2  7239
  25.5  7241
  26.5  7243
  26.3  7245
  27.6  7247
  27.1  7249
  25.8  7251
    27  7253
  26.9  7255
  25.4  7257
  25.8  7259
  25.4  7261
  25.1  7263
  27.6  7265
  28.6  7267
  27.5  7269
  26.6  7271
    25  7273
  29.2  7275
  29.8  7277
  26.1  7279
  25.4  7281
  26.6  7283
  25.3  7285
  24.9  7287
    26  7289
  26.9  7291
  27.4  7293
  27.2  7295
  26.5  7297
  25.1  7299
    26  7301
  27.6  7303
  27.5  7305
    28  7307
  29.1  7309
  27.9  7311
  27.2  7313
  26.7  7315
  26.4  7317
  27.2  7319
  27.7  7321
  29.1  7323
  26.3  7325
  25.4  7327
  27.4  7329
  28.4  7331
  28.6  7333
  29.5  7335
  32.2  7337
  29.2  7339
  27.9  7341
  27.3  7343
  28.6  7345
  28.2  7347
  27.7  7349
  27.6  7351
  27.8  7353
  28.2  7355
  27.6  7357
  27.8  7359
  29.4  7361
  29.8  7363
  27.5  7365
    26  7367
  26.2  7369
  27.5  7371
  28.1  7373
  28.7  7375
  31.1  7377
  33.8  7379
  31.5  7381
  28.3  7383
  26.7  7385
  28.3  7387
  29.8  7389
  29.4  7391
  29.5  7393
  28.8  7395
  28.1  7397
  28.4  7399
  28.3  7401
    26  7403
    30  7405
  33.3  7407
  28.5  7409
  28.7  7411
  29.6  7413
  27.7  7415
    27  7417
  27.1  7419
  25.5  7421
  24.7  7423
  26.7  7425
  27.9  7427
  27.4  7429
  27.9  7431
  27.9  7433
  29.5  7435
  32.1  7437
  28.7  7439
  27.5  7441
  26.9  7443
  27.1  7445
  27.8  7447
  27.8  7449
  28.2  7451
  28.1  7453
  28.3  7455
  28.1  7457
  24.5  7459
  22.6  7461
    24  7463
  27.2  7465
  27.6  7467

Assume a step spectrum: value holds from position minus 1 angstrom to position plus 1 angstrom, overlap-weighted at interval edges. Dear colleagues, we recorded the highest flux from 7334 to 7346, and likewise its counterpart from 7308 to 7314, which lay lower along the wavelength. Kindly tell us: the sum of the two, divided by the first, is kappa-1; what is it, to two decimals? 1.90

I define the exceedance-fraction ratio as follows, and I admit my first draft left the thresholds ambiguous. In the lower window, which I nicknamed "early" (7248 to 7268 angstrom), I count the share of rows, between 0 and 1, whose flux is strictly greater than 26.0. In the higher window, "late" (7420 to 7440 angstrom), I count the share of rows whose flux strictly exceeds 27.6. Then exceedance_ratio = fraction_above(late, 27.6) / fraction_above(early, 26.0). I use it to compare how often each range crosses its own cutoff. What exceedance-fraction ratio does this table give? 1.2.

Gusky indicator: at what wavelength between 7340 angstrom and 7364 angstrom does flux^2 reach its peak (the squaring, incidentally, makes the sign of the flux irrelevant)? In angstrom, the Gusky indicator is 7363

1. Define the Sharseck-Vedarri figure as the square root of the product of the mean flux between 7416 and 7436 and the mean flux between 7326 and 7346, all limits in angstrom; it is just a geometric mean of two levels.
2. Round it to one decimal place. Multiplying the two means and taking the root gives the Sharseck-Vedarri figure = 27.8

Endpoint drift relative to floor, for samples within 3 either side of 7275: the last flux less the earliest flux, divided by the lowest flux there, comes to 0.19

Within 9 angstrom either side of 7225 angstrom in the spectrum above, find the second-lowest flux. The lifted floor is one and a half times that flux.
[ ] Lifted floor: 37.8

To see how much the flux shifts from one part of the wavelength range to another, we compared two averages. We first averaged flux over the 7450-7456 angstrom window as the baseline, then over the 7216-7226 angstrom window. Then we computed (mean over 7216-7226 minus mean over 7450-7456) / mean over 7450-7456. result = -0.09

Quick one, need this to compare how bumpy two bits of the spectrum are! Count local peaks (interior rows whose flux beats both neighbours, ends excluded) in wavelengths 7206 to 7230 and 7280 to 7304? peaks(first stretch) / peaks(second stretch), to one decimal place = 1.0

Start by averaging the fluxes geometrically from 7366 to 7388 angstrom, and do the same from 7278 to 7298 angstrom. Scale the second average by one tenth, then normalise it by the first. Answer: 0.091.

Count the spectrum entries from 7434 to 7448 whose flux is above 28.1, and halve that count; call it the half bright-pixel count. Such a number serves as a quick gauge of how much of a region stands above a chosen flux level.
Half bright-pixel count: 1.50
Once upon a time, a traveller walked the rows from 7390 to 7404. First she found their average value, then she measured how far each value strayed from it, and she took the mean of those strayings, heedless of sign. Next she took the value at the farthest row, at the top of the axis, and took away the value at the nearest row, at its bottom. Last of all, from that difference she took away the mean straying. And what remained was -4.2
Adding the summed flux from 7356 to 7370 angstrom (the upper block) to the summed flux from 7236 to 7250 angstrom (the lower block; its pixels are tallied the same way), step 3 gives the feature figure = 383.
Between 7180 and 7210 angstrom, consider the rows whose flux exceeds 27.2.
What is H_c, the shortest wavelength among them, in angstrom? 7191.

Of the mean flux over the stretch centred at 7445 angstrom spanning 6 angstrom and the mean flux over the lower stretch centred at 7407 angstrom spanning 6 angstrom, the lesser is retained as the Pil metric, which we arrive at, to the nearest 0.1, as 27.3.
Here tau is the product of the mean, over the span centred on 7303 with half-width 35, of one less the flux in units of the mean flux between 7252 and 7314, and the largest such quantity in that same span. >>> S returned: -0.0012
